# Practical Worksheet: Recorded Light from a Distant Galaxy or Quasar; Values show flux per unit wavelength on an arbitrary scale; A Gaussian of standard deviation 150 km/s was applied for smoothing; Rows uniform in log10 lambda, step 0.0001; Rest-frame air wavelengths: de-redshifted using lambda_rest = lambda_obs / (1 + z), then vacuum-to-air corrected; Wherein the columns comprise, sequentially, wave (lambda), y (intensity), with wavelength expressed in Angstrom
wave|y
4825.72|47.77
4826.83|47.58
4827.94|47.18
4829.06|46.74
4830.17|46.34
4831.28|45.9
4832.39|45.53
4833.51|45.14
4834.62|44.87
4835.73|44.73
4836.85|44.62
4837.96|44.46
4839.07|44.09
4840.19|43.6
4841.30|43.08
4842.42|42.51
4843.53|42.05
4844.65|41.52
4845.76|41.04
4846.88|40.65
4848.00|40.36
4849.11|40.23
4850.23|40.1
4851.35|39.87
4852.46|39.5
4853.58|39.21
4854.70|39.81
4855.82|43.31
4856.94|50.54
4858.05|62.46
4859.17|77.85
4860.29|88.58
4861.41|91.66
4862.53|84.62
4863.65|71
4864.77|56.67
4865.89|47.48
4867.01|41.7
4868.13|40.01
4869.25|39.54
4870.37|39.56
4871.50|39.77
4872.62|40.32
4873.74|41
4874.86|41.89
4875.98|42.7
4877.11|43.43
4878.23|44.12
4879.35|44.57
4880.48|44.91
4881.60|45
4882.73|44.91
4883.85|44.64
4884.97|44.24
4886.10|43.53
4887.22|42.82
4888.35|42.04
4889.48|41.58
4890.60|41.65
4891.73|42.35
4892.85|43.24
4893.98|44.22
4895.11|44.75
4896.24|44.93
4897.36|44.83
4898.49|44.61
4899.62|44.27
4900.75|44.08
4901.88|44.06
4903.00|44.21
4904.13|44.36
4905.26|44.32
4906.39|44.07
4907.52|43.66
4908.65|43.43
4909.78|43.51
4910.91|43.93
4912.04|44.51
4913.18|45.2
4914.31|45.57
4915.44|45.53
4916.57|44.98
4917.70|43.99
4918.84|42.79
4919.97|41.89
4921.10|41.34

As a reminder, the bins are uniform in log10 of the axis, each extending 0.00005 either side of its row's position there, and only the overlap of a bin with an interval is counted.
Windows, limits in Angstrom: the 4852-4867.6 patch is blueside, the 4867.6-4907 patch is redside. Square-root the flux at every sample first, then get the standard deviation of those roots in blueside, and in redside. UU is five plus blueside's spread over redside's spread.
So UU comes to 14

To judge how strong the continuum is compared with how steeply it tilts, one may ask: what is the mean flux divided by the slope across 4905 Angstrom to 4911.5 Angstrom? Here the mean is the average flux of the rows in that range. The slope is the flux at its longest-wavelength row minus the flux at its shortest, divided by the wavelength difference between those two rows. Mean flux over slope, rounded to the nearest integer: -635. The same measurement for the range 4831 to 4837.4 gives -196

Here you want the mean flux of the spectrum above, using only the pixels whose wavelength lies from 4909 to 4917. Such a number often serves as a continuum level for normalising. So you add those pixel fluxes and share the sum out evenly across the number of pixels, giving 45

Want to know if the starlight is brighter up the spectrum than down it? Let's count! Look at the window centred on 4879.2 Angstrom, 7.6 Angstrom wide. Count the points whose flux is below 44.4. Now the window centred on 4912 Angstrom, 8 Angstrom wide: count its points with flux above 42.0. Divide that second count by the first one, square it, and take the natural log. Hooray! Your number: 1.7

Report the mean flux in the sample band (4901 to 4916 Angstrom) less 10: 34.3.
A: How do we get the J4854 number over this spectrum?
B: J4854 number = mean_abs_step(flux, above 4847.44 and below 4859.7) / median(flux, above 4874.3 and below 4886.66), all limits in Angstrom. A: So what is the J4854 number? 0.090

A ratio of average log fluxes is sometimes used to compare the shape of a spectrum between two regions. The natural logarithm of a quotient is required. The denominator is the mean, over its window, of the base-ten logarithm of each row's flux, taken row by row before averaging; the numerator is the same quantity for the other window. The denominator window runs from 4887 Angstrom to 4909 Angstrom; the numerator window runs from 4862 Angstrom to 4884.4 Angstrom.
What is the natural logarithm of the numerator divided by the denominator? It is 0.013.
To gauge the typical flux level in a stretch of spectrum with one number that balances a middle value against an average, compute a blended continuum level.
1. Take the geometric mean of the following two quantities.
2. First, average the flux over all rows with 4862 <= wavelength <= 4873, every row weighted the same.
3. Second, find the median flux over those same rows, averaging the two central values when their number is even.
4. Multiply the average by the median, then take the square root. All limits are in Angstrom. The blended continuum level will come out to 45.3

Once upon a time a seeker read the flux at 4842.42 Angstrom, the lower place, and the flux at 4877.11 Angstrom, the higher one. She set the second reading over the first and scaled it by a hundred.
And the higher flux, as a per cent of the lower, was 102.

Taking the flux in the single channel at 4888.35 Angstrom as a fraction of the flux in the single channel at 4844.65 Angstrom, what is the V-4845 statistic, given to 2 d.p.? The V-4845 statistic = 1.01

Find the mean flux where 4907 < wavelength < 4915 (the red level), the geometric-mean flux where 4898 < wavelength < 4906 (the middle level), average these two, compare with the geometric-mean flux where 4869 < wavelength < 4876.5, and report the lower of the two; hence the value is 40.7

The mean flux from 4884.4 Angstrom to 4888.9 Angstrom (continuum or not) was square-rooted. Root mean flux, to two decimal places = 6.57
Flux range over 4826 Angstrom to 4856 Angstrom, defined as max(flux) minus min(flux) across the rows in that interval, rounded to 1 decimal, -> 8.4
